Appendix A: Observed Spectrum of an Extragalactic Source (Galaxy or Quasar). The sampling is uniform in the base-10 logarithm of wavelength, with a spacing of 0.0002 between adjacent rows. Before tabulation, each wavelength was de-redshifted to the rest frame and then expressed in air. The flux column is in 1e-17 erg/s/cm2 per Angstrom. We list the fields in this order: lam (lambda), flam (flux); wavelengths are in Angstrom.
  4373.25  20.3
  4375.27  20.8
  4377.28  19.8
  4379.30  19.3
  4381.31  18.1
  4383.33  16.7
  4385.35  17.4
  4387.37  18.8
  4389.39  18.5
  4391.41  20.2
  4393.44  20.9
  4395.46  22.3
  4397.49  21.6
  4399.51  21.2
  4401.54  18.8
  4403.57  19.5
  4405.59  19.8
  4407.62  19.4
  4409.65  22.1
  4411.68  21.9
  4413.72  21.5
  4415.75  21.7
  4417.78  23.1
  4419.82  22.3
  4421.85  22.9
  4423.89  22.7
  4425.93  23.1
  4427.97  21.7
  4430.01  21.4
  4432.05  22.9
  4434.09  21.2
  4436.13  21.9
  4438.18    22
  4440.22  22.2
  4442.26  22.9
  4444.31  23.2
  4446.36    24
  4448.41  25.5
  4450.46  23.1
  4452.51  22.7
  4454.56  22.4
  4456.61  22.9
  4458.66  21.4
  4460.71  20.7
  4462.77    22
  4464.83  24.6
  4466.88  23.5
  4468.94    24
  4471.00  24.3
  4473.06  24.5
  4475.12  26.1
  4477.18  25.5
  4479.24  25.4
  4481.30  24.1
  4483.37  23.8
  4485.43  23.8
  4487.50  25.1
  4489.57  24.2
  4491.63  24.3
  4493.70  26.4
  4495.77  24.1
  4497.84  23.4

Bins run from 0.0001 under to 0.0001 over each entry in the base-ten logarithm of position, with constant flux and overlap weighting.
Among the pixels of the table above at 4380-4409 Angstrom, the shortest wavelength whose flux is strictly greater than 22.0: 4395.46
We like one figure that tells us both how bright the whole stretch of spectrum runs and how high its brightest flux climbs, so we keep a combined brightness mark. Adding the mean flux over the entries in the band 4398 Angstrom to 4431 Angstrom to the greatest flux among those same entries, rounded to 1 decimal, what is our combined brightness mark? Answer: 44.5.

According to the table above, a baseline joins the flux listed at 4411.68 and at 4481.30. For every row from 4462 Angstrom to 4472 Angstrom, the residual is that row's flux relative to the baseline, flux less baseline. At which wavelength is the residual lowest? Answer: 4462.77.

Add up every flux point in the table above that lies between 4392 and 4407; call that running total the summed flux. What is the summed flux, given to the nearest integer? 144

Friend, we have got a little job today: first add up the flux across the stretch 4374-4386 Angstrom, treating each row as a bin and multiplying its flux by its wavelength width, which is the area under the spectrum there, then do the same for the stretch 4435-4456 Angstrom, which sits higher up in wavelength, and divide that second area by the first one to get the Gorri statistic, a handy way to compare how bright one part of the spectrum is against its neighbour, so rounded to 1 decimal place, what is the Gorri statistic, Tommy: 2.1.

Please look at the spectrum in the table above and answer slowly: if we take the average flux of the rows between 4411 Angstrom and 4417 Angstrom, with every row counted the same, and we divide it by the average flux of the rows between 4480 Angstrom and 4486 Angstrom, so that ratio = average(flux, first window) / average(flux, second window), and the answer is 0.91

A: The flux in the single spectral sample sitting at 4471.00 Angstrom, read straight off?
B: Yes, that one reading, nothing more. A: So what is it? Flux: 24.3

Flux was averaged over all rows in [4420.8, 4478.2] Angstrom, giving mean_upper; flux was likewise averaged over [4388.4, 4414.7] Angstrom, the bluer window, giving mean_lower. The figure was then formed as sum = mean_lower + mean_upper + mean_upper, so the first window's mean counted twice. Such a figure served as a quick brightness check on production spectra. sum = 66.7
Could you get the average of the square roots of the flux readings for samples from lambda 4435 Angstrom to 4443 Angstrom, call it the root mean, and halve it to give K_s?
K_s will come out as 2.36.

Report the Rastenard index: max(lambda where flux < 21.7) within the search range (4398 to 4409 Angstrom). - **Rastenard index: 4407.62 Angstrom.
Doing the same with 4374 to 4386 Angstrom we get 4385.35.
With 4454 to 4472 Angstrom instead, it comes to 4460.71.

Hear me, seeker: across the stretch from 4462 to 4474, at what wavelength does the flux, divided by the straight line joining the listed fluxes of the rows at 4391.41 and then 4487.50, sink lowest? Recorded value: 4462.77 Angstrom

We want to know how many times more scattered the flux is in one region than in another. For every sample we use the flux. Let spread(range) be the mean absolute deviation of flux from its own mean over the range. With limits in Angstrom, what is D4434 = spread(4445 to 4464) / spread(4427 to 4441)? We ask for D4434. 2.5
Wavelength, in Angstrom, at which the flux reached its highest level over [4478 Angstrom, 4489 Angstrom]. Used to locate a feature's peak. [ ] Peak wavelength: 4479.24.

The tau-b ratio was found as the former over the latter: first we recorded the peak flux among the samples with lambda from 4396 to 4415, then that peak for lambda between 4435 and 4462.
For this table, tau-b 0.867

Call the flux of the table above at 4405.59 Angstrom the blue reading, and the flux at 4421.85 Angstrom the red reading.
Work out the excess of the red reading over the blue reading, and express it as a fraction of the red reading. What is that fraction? 0.135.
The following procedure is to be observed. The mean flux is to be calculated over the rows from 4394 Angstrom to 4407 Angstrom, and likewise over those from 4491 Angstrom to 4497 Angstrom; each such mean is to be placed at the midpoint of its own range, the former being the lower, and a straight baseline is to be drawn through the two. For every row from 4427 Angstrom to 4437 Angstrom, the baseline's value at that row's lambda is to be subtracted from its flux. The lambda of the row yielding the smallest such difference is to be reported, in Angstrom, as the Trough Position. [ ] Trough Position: 4434.09 Angstrom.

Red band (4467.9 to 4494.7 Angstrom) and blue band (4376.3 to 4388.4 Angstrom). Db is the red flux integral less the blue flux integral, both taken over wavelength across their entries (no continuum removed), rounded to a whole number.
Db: 441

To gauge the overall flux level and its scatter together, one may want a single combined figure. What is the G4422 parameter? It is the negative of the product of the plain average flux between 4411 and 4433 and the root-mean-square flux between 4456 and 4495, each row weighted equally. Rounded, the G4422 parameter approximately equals -537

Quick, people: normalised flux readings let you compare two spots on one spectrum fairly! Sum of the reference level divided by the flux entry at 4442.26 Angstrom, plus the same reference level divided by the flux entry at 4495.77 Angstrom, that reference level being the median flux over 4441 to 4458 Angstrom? 1.96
